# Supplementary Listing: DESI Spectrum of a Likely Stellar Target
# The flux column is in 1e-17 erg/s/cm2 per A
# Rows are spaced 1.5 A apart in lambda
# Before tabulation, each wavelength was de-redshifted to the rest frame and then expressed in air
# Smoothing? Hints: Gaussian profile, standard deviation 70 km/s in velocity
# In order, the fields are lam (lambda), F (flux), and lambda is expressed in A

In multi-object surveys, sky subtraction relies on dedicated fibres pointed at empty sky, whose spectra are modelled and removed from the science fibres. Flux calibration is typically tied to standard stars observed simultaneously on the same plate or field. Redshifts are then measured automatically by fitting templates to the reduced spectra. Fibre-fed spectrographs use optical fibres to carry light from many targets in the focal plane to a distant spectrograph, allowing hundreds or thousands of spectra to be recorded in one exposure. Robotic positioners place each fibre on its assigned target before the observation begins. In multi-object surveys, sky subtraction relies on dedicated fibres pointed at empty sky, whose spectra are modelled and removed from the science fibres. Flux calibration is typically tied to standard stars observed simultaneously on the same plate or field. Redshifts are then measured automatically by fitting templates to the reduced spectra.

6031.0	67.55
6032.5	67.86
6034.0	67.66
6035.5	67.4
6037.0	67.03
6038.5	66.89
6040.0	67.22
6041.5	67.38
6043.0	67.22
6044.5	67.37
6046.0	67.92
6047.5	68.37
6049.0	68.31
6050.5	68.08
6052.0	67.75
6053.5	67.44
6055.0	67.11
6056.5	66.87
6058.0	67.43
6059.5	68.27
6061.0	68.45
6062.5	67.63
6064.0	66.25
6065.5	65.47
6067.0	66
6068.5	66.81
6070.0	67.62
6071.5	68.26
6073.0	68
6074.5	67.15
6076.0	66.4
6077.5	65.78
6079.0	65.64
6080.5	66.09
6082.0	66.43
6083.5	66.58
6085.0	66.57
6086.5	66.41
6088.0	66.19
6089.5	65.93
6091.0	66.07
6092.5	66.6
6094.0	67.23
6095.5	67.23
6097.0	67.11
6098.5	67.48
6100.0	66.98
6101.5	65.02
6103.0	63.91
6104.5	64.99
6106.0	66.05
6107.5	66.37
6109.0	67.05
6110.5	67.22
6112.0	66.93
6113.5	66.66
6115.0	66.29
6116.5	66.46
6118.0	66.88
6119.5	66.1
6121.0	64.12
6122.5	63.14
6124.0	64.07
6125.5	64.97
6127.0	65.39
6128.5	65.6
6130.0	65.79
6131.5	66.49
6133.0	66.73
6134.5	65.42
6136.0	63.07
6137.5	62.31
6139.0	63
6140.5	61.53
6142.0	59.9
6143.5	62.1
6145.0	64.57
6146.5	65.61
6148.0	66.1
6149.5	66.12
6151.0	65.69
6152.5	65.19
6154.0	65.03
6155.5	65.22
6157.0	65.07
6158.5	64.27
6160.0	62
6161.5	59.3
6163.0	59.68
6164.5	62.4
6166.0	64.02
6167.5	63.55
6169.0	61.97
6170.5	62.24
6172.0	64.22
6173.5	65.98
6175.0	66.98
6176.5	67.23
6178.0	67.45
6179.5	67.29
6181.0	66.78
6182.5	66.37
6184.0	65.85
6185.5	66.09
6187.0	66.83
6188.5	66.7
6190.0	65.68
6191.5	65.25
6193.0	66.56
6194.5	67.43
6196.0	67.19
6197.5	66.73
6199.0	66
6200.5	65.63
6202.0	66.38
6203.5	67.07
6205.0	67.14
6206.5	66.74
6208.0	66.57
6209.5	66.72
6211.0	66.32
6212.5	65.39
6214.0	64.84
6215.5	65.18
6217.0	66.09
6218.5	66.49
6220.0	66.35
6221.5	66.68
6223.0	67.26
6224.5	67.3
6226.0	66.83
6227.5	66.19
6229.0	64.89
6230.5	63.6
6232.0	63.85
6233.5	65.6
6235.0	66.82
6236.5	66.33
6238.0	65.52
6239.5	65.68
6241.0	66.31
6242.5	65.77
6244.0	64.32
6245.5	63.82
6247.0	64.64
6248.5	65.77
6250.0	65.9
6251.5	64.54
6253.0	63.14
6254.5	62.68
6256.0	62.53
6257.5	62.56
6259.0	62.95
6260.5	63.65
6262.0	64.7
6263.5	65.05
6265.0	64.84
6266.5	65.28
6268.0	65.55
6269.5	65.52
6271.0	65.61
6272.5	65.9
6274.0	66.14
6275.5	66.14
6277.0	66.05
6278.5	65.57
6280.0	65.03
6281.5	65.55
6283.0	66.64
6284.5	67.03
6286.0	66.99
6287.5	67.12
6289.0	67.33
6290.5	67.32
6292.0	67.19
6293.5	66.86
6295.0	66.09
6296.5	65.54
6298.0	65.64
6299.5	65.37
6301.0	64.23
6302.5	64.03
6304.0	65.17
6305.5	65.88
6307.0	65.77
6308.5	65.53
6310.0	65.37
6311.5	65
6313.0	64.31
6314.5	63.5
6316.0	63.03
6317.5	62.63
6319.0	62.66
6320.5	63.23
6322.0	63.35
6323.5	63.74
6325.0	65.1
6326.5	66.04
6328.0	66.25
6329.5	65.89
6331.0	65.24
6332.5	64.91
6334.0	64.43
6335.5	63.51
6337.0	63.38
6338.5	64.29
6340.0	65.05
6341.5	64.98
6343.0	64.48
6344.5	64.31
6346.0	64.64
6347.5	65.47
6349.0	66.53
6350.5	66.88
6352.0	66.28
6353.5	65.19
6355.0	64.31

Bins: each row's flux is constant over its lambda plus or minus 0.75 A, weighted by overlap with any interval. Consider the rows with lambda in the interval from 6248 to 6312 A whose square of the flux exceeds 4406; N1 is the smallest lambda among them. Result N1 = 6283.0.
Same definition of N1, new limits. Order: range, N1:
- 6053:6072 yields 6053.5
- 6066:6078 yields 6068.5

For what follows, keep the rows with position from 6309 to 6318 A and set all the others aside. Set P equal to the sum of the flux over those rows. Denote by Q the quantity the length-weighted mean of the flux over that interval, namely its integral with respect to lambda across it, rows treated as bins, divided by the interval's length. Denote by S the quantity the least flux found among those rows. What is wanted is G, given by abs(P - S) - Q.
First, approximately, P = 384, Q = 64.1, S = 62.63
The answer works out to 257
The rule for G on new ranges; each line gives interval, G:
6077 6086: 265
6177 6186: 267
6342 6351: 263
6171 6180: 269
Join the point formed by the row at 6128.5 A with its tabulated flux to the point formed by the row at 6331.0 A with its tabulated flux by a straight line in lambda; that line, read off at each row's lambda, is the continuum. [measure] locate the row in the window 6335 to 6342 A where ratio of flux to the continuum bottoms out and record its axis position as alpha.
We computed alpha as 6337.0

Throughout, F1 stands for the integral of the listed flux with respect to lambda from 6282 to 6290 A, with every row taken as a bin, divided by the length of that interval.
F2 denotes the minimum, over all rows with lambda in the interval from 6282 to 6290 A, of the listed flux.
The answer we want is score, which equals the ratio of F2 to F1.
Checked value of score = 0.995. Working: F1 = 67.0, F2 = 66.64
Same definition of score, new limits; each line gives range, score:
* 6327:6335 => 0.987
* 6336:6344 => 0.984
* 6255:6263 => 0.988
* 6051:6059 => 0.993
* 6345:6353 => 0.981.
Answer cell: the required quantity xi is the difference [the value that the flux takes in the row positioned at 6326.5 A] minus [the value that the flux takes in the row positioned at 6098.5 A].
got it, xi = -1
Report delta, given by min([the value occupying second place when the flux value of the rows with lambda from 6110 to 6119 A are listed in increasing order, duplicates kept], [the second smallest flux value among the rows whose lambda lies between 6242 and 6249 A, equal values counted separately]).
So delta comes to 64.3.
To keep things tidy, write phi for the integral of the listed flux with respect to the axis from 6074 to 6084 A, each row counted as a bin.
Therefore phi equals 663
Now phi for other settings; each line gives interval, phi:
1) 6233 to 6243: 660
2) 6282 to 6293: 738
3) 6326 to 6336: 652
